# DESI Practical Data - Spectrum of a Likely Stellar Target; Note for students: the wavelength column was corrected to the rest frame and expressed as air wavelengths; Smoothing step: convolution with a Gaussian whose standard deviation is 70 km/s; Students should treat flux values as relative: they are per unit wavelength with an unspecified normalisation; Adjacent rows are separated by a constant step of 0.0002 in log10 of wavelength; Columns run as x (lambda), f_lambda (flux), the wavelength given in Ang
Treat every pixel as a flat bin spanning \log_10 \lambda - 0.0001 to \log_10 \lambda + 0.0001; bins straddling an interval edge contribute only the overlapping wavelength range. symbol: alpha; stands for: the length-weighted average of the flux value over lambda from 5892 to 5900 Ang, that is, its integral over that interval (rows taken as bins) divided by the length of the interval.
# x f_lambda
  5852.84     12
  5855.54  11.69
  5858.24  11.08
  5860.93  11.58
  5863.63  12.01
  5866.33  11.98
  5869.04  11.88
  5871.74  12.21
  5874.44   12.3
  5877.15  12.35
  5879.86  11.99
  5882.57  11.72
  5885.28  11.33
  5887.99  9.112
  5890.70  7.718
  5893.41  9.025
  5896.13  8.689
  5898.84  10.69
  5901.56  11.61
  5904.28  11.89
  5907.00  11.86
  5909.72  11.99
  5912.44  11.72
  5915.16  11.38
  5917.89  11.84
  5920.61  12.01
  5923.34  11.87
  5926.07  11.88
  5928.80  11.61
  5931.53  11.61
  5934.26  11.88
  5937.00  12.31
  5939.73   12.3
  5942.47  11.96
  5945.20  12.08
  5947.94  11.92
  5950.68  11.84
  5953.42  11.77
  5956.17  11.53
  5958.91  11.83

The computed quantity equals 9.4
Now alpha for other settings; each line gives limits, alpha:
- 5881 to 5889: 10.8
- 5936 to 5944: 12.2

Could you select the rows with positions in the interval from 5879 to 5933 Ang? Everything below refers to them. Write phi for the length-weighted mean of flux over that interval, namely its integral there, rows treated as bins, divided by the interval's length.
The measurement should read 11.1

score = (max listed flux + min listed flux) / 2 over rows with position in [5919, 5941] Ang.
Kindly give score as 12.0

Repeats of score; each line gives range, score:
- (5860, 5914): 10.0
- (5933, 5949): 12.1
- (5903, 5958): 11.8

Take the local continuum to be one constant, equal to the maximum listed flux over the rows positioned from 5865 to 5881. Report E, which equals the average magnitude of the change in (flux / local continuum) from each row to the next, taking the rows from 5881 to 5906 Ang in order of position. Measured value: 0.090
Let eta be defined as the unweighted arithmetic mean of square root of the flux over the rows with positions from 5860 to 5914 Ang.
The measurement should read 3.34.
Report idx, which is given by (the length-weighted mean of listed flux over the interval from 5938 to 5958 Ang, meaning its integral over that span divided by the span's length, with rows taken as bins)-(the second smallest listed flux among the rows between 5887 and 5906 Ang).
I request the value 3.23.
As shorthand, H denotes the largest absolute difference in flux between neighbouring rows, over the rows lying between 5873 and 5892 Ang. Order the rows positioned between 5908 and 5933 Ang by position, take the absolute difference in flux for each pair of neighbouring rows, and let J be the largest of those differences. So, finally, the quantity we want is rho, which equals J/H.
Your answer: 0.2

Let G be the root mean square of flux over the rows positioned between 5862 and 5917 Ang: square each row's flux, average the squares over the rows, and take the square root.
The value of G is 11.3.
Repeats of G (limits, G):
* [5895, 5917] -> 11.3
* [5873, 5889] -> 11.5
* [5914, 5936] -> 11.8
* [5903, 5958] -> 11.9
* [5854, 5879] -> 11.9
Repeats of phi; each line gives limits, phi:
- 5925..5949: 12.0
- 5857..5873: 11.8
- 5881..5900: 9.8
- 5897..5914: 11.5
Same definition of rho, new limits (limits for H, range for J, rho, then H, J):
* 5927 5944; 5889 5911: 4.7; 0.43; 2.00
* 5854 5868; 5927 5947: 0.7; 0.61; 0.43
